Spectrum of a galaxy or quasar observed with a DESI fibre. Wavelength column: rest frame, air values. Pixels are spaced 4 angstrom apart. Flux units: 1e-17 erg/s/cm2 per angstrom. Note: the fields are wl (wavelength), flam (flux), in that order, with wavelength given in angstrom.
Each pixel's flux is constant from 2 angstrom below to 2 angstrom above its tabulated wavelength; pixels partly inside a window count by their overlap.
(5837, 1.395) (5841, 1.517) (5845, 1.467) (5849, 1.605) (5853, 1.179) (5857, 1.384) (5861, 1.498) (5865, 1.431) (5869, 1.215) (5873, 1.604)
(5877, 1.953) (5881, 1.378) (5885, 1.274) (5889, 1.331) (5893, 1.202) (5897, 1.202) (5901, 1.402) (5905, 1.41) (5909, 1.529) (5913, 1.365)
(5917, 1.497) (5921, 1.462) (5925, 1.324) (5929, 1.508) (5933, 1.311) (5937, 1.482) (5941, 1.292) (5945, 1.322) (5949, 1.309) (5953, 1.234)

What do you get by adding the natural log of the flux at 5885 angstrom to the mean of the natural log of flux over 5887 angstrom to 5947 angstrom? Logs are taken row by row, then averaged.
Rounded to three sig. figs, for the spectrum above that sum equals 0.559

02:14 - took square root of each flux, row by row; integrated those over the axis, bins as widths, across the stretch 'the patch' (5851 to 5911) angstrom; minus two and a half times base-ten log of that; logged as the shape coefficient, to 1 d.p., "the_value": -4.6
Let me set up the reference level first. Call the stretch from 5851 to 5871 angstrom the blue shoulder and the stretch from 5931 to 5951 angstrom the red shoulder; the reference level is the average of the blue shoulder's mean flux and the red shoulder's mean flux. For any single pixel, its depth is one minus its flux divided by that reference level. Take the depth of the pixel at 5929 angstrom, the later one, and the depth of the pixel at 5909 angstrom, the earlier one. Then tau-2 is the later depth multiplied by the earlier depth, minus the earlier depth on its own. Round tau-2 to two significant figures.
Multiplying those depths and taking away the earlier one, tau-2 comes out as 0.16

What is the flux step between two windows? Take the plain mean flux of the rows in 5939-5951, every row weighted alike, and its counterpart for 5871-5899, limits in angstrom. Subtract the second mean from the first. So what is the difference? -0.11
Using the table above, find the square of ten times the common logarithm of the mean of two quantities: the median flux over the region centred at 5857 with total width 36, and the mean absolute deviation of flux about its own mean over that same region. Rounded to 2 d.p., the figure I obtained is 1.03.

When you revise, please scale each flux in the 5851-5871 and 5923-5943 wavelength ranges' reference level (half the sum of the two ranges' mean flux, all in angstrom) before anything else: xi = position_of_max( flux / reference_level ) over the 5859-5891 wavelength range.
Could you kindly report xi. 5877 angstrom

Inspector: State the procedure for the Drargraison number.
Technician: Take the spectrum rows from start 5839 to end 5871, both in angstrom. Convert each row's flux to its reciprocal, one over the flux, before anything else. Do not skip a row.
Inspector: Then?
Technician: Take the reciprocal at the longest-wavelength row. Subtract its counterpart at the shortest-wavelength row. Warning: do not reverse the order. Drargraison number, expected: 0.16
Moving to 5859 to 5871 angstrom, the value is 0.16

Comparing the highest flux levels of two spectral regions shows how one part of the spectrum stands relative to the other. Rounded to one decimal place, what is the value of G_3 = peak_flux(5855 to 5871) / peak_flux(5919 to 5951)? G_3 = 1.0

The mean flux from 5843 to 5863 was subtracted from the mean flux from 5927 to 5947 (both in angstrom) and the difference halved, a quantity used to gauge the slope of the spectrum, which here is -0.02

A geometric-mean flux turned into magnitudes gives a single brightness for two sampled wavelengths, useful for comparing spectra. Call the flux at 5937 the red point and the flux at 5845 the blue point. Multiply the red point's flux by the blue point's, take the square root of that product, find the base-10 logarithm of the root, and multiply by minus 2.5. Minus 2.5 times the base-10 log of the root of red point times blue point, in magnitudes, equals -0.422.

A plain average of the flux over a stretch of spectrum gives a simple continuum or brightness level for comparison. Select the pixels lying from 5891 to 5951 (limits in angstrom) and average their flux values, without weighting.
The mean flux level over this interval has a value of 1.37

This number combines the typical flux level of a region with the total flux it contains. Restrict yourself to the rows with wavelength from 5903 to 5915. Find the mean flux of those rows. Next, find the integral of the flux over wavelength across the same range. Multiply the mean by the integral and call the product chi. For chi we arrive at 25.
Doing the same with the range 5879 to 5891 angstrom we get 21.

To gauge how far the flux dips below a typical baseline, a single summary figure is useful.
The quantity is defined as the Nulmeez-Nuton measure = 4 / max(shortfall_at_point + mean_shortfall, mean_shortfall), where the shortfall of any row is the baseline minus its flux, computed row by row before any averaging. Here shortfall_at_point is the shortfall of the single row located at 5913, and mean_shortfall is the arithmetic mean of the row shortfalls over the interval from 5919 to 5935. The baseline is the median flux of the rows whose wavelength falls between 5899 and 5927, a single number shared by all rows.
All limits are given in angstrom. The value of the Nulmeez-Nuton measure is 74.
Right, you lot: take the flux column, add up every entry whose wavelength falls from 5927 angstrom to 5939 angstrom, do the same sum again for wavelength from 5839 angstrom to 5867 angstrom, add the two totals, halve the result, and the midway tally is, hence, 7.2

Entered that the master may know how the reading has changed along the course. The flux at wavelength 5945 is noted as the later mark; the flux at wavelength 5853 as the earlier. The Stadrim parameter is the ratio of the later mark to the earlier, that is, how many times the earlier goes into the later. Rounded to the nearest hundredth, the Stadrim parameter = 1.12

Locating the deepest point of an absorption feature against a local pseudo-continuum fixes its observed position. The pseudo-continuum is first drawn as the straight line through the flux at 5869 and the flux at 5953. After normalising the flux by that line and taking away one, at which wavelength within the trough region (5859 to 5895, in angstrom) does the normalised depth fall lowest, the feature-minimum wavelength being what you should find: 5893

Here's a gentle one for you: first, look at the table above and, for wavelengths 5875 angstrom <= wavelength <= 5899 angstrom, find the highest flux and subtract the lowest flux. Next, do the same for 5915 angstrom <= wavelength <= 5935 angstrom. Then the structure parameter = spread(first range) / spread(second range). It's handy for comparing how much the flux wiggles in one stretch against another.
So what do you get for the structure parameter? 3.81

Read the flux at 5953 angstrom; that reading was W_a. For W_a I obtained 1.234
